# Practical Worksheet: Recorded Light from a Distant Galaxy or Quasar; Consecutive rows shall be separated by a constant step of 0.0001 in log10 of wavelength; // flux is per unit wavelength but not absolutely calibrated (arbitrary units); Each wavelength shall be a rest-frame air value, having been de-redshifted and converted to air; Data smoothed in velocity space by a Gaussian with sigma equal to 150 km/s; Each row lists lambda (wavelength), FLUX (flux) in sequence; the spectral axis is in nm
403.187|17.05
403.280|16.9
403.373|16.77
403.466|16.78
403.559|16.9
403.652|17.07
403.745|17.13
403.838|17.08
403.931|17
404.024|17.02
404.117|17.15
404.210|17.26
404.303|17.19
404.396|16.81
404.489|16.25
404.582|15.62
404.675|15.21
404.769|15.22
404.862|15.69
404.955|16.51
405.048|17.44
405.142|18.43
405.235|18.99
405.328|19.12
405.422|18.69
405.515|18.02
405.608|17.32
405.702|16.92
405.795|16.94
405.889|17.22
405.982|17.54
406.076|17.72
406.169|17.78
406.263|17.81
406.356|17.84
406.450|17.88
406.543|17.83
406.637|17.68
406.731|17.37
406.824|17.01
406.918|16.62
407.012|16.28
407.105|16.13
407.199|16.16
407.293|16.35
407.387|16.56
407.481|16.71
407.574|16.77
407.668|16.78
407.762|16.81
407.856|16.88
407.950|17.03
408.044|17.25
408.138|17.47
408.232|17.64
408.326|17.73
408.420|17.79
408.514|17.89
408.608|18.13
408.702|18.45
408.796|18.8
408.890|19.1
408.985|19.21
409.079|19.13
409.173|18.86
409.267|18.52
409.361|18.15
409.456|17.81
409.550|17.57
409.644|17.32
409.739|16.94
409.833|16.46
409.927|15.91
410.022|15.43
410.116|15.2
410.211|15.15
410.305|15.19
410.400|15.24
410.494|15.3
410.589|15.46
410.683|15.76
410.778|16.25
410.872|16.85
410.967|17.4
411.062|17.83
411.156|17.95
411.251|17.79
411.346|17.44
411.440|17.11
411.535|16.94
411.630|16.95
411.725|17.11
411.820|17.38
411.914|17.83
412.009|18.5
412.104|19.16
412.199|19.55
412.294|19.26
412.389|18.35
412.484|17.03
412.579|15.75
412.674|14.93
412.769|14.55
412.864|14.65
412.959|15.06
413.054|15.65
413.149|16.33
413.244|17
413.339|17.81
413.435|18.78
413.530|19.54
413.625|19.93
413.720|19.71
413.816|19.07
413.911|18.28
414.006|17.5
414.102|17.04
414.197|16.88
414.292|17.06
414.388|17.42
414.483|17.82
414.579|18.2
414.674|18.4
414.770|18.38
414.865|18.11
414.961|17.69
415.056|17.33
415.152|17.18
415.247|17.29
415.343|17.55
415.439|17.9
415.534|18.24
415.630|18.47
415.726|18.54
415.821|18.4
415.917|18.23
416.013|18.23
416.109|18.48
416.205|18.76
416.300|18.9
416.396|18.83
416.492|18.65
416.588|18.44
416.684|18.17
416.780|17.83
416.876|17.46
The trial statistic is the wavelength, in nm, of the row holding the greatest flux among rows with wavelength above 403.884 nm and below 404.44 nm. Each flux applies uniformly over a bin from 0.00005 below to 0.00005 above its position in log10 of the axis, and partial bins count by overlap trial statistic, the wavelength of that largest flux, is 404.210 nm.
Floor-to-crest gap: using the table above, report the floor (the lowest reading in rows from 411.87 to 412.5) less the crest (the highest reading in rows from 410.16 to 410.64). 2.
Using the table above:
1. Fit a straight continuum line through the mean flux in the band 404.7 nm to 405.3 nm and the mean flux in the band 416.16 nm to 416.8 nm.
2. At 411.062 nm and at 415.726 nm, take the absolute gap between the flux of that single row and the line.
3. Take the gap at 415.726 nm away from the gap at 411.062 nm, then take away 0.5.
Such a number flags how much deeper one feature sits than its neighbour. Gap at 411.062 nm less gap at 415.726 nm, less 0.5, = -0.6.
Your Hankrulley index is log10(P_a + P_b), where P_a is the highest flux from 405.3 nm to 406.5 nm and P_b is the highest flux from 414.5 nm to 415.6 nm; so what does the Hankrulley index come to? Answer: 1.57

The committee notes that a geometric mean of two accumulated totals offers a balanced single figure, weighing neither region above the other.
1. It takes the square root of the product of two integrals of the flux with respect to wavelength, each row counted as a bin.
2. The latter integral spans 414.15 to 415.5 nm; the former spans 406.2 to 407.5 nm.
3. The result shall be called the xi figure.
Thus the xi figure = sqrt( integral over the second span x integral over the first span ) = 23.0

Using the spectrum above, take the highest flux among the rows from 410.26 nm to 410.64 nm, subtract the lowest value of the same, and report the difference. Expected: 0.27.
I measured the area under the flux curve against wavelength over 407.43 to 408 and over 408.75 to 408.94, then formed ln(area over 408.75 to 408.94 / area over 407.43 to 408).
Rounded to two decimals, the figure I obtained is -0.98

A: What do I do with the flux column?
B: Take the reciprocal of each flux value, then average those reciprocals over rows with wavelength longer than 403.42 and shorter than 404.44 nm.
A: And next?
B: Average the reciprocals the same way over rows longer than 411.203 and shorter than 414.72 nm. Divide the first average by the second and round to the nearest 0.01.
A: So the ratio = 1.02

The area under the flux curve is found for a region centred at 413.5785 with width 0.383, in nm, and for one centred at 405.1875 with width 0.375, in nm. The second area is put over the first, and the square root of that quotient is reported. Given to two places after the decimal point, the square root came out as 0.96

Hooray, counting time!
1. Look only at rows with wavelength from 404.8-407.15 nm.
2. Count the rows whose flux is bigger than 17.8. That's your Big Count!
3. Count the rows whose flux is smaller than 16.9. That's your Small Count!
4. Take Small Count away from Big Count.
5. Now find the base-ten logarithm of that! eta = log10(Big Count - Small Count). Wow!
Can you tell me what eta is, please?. 0.60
